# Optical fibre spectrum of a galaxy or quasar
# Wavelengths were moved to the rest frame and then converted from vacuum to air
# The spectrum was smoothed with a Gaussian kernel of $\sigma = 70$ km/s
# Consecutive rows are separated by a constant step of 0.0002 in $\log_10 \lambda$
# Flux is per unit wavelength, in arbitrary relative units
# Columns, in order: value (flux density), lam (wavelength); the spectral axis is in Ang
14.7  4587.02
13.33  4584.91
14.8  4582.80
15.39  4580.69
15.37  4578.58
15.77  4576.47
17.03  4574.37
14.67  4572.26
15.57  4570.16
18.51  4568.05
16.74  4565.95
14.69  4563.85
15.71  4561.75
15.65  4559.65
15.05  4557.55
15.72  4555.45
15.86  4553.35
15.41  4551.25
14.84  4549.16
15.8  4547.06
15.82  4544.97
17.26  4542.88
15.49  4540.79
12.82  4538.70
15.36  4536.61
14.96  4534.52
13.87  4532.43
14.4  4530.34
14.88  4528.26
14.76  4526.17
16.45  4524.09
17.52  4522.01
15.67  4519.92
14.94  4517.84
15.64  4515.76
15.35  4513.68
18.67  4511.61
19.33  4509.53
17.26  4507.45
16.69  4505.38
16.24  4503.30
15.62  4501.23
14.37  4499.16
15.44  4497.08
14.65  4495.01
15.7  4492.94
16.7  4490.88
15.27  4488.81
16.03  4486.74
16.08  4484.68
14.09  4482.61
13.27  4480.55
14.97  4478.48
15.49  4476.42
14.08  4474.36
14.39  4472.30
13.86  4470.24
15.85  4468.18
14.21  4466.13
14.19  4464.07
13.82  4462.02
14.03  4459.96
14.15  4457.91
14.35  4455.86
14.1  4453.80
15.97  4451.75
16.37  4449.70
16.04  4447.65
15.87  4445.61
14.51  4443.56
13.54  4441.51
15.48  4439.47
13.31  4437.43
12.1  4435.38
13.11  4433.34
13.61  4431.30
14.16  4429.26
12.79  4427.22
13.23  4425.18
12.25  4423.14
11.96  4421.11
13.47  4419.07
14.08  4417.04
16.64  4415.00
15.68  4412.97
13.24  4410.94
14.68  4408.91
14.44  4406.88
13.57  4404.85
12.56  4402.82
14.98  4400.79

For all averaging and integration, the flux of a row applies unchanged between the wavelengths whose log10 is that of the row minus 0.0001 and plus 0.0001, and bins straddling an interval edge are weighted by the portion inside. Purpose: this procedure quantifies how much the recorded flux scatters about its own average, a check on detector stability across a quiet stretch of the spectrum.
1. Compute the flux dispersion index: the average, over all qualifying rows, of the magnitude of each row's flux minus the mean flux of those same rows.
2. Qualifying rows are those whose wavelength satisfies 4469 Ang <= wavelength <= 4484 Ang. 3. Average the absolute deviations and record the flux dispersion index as 0.55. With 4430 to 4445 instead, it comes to 0.76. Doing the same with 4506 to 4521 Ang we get 1.48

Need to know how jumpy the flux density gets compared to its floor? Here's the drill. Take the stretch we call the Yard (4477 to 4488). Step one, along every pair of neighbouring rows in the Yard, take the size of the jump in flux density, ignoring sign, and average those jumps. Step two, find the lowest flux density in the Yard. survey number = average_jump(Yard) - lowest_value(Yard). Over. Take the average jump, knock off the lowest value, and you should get -12.1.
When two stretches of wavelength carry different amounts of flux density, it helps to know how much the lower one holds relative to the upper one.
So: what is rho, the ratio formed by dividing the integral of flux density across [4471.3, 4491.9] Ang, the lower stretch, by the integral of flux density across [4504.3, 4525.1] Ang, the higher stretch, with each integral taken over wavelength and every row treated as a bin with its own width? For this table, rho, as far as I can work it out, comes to 0.89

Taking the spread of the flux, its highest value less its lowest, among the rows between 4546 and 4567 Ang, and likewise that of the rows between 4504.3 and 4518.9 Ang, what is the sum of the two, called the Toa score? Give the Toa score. 6.44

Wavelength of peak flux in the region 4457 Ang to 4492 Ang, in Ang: 4490.88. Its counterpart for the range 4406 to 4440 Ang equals 4415.00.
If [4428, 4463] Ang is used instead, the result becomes 4449.70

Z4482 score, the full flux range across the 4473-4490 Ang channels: 2.8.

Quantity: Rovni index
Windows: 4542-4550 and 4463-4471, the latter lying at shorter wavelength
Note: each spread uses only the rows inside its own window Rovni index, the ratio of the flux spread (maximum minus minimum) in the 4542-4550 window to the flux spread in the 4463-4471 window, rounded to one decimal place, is 1.2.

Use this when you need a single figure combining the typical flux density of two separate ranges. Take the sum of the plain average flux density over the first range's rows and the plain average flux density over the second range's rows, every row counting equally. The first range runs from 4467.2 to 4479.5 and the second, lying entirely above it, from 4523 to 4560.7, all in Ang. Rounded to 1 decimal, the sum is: 30.0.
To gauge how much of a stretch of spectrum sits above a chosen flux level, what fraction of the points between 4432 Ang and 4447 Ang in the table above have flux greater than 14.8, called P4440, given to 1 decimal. 0.3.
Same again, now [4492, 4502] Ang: 0.6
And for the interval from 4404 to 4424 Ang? 0.2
